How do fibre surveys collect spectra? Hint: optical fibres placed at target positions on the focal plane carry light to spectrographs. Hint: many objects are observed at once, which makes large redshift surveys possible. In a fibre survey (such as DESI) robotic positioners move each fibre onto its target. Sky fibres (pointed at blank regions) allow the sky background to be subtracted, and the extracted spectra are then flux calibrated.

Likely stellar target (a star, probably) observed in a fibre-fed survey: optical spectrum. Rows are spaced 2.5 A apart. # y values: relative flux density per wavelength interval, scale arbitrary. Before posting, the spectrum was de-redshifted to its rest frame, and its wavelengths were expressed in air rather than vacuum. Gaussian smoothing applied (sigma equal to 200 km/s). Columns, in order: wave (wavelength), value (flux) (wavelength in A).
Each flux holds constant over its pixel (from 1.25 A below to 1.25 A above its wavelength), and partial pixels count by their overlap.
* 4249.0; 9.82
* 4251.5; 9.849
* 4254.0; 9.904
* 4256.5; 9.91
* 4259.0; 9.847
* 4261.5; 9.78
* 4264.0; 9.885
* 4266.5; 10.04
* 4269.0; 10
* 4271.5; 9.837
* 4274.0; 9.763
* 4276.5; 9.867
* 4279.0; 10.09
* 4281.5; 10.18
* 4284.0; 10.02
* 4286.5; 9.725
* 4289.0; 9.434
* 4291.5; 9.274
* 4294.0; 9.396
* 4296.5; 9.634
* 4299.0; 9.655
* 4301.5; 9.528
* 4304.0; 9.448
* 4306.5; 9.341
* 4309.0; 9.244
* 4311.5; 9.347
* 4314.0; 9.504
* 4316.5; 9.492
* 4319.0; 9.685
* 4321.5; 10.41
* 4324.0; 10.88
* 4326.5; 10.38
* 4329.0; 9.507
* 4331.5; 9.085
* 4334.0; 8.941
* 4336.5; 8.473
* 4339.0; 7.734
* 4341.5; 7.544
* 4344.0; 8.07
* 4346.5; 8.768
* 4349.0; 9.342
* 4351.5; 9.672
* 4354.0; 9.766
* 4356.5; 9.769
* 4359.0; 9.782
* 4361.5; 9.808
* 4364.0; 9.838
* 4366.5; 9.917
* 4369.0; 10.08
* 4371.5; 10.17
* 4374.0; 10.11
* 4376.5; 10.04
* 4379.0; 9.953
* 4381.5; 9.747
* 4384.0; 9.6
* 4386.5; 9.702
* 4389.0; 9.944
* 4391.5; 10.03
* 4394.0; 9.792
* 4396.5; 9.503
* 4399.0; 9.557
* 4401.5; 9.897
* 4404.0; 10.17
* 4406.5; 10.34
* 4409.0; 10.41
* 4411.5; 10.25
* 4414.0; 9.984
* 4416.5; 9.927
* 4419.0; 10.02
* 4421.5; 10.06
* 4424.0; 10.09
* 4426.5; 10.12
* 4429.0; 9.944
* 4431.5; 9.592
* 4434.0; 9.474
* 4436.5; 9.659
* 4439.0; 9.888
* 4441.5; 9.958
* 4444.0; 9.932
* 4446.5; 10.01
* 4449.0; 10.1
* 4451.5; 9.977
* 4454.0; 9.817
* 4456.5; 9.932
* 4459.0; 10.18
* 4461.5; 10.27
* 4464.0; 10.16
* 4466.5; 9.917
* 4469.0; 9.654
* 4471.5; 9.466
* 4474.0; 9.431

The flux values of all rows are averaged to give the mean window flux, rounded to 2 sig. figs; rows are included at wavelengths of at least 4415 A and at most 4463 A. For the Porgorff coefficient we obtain 9.9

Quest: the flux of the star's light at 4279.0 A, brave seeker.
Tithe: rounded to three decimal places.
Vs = 10.090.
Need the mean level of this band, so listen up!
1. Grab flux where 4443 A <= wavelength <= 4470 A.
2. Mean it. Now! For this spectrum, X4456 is 10.0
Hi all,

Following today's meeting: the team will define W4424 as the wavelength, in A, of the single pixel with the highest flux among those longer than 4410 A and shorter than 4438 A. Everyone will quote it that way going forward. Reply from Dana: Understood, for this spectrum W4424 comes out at 4411.5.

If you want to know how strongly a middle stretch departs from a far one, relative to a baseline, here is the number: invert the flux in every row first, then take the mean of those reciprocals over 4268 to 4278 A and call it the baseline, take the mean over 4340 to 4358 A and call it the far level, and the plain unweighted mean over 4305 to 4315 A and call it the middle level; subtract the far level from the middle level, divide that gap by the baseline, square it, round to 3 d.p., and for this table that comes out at 0.003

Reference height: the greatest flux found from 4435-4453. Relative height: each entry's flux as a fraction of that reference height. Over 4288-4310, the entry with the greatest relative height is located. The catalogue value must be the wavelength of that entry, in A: 4299.0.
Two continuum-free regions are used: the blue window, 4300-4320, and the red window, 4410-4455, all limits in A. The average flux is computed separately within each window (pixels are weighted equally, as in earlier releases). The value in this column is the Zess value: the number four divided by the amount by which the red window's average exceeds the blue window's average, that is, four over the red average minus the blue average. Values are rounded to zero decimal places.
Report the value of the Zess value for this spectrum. 8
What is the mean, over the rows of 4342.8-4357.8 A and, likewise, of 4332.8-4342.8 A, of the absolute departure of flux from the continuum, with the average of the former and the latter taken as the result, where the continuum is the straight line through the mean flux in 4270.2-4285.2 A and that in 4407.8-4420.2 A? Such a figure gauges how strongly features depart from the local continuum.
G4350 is 1.3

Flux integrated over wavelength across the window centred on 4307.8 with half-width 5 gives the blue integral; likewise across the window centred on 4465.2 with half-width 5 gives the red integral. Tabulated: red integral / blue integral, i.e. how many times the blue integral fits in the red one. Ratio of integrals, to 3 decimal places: 1.070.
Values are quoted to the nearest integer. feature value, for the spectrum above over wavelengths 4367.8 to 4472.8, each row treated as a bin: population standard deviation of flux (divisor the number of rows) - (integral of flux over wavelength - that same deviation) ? -1043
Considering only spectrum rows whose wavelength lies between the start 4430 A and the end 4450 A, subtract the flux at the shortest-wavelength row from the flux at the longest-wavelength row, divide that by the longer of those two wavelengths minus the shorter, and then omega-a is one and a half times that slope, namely 0.044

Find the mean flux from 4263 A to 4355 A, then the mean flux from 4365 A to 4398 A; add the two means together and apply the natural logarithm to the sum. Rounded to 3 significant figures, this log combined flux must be 2.96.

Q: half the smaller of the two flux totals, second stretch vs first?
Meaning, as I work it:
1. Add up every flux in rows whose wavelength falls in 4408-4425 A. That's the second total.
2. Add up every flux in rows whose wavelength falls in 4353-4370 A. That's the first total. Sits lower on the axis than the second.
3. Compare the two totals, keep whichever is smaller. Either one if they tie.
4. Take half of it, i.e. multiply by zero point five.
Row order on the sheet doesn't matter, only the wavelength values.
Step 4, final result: 34.5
